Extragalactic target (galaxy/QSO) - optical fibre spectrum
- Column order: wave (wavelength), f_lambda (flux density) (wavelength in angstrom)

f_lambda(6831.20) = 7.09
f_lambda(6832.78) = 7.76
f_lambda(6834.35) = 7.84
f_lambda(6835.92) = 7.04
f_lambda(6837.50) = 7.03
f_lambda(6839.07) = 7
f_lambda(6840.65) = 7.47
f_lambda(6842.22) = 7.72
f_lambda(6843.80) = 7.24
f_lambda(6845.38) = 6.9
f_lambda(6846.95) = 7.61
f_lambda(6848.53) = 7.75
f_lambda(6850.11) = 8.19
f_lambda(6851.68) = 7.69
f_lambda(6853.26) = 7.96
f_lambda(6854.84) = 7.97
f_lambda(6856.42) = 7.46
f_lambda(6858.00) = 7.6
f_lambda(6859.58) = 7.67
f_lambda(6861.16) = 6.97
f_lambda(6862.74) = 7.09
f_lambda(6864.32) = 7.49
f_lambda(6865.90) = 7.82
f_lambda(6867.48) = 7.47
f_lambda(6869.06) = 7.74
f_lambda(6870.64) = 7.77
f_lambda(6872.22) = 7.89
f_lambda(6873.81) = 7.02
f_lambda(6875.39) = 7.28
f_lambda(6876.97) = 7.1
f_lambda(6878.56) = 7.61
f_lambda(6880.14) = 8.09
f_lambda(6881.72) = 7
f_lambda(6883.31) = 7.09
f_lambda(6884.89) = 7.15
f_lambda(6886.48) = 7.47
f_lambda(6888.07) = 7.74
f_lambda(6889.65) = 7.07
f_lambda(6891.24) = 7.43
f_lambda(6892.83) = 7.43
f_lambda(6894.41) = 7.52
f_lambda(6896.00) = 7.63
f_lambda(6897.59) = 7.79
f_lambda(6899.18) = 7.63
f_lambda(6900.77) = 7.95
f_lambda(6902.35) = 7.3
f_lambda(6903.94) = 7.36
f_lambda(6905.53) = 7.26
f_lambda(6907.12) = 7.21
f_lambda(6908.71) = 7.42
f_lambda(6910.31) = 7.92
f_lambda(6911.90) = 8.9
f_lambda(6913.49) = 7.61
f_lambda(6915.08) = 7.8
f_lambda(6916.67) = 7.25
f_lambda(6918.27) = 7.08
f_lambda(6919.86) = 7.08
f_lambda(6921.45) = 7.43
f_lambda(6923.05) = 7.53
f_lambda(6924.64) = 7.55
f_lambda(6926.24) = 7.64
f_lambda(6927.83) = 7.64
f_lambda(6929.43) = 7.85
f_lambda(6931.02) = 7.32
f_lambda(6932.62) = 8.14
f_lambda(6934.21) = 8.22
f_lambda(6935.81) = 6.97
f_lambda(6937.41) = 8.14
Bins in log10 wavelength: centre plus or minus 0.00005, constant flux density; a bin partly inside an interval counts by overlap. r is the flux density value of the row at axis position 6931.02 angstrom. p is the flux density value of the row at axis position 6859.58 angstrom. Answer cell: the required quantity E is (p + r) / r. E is 2.05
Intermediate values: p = 7.67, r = 7.32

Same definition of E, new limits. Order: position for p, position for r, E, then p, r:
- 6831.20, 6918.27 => 2.00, 7.09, 7.08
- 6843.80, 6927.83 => 1.95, 7.24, 7.64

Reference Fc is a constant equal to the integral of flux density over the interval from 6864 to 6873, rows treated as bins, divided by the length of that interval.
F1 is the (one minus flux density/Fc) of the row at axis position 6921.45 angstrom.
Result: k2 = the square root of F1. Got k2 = 0.192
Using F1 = 0.037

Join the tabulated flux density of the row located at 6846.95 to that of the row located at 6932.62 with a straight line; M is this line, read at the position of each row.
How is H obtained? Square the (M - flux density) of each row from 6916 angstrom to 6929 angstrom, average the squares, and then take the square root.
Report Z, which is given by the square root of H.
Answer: 0.839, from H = 0.70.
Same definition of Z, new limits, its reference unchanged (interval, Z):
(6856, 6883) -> 0.659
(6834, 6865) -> 0.628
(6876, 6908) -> 0.733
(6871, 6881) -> 0.700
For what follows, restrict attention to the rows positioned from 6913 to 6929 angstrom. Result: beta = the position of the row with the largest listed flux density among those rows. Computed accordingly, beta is 6915.08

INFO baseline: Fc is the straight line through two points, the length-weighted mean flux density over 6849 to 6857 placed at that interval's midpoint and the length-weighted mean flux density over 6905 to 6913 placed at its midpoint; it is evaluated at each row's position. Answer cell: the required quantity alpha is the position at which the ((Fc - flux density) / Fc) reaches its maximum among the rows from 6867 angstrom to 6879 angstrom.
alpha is 6873.81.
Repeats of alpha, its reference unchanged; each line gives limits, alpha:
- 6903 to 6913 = 6907.12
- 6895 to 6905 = 6902.35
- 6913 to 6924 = 6918.27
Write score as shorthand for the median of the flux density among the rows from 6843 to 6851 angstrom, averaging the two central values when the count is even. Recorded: 7.61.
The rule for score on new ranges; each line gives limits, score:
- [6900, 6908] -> 7.30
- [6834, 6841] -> 7.04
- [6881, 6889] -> 7.15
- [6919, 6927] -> 7.53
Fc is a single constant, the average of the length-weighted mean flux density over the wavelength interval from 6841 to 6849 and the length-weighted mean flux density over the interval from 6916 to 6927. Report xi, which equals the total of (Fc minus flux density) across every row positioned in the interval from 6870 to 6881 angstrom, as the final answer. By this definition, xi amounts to -1.0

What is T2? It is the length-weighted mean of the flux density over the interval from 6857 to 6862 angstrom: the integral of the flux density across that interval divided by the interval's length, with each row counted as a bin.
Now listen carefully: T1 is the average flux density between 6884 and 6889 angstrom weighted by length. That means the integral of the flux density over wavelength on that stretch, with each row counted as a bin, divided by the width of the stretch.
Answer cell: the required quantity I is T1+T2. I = 14.8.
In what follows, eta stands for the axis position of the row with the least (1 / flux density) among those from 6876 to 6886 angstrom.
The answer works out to 6880.14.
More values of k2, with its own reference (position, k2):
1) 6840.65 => 0.178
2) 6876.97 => 0.282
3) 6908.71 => 0.195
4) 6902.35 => 0.232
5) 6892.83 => 0.192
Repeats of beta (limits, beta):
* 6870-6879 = 6872.22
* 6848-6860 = 6850.11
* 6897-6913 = 6911.90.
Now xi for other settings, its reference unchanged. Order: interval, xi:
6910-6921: -1.9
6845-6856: -2.3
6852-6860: -1.7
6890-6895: -0.2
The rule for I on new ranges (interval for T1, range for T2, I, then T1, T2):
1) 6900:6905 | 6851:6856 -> 15.4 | 7.53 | 7.8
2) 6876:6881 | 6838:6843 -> 15.0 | 7.59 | 7.4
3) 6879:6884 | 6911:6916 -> 15.5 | 7.42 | 8.1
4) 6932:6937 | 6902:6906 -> 15.1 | 7.79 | 7.3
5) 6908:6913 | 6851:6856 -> 15.9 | 8.05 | 7.8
